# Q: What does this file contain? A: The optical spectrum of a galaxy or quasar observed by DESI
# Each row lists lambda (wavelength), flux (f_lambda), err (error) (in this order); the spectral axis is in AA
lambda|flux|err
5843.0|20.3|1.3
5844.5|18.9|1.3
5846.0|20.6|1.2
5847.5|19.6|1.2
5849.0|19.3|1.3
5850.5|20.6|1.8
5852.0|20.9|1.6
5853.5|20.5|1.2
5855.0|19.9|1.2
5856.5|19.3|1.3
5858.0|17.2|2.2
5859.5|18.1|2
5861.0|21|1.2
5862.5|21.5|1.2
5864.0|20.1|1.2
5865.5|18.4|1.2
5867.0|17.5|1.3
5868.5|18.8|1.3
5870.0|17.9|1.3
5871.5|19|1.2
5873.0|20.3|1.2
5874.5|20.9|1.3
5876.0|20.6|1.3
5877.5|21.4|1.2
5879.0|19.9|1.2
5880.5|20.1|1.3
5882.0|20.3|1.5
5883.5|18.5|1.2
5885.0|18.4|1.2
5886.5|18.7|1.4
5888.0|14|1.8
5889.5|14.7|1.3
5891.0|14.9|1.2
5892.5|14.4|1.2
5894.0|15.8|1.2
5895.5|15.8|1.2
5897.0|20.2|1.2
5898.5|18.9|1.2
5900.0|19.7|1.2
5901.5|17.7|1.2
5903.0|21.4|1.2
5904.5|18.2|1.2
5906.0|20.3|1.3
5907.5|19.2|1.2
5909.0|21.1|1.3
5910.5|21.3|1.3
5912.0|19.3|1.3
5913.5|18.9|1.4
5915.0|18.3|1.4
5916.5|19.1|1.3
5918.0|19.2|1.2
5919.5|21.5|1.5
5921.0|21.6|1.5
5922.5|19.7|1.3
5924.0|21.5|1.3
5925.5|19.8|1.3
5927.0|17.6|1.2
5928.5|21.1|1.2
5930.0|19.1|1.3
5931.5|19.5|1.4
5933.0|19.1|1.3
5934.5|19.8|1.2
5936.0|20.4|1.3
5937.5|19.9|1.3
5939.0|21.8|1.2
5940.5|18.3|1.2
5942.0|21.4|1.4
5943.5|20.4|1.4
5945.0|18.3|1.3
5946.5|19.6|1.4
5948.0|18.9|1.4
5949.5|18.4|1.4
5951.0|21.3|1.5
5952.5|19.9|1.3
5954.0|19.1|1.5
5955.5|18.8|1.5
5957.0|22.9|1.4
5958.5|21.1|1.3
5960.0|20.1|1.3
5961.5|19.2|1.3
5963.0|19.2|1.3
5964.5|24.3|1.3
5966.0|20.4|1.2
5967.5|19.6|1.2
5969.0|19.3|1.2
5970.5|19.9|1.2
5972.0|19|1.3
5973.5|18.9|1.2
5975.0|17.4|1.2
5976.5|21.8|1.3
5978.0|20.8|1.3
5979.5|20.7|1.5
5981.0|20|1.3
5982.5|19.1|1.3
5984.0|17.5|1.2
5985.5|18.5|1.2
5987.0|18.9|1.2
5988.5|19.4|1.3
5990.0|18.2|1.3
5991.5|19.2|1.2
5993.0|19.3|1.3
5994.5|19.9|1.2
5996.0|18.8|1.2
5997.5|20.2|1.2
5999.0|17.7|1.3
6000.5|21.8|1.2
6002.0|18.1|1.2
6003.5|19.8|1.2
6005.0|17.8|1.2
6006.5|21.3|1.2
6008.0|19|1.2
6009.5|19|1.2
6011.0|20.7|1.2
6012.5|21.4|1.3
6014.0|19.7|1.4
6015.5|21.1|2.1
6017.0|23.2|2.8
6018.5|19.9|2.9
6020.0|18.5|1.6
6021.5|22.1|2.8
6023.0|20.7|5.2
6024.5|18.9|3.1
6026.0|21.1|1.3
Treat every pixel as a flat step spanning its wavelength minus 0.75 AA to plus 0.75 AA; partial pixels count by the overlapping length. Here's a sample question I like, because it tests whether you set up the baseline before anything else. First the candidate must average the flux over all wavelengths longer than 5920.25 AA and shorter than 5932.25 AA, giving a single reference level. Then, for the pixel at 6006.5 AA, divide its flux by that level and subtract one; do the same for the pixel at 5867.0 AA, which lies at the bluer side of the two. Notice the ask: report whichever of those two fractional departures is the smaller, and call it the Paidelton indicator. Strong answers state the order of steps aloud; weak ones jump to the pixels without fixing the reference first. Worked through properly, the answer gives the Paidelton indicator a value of -0.12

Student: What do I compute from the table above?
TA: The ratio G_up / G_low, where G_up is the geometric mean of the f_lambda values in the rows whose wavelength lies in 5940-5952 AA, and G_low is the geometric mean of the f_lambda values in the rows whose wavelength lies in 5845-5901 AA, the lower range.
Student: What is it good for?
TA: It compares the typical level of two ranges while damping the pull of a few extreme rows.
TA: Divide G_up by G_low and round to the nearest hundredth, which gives 1.04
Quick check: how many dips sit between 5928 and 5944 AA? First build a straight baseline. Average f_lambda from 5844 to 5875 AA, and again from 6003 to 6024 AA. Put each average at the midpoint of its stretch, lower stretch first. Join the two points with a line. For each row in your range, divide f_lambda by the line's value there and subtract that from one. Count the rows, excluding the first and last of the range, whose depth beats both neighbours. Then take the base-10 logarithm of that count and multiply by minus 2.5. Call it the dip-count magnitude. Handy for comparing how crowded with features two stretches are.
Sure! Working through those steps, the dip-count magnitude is -1.5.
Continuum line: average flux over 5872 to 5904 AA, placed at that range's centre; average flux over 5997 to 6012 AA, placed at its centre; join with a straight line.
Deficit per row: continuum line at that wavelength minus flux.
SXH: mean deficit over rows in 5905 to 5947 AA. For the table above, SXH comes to -1.1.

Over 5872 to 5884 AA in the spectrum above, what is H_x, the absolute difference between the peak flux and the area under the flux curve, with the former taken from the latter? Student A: 222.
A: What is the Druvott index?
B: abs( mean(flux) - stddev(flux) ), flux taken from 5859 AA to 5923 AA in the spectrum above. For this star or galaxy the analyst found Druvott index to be 17.0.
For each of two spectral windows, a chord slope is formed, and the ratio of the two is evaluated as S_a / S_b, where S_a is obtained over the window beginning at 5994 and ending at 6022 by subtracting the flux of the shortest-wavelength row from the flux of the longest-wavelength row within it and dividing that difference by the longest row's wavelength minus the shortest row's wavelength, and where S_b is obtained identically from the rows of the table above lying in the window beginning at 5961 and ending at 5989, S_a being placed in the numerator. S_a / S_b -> 11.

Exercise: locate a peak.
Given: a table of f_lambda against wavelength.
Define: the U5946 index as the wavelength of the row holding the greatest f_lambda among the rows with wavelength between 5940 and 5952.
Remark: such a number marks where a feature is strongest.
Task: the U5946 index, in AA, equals 5942.0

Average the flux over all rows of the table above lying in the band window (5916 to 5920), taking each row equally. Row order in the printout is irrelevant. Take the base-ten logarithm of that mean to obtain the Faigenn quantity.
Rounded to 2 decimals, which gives 1.30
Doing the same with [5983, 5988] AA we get 1.26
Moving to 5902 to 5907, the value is 1.30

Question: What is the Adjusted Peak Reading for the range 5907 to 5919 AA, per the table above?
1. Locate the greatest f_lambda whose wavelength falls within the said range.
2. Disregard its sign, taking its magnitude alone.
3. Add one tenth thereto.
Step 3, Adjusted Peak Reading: 21.4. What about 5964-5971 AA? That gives 24.4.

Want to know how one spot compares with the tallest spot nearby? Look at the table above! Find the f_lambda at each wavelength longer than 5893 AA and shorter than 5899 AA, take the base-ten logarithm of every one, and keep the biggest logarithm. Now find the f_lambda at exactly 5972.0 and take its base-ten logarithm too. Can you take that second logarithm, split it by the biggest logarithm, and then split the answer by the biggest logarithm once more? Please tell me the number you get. 0.750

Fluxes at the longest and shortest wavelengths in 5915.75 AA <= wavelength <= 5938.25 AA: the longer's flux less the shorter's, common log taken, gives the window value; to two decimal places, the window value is -0.10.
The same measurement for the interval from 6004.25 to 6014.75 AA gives 0.28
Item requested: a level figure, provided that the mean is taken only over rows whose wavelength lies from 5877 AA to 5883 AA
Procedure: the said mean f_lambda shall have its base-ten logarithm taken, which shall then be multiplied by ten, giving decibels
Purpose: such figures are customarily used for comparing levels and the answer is 13.1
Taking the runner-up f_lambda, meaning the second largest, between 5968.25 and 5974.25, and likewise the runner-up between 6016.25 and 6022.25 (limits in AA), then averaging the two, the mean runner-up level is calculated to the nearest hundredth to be 20.70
